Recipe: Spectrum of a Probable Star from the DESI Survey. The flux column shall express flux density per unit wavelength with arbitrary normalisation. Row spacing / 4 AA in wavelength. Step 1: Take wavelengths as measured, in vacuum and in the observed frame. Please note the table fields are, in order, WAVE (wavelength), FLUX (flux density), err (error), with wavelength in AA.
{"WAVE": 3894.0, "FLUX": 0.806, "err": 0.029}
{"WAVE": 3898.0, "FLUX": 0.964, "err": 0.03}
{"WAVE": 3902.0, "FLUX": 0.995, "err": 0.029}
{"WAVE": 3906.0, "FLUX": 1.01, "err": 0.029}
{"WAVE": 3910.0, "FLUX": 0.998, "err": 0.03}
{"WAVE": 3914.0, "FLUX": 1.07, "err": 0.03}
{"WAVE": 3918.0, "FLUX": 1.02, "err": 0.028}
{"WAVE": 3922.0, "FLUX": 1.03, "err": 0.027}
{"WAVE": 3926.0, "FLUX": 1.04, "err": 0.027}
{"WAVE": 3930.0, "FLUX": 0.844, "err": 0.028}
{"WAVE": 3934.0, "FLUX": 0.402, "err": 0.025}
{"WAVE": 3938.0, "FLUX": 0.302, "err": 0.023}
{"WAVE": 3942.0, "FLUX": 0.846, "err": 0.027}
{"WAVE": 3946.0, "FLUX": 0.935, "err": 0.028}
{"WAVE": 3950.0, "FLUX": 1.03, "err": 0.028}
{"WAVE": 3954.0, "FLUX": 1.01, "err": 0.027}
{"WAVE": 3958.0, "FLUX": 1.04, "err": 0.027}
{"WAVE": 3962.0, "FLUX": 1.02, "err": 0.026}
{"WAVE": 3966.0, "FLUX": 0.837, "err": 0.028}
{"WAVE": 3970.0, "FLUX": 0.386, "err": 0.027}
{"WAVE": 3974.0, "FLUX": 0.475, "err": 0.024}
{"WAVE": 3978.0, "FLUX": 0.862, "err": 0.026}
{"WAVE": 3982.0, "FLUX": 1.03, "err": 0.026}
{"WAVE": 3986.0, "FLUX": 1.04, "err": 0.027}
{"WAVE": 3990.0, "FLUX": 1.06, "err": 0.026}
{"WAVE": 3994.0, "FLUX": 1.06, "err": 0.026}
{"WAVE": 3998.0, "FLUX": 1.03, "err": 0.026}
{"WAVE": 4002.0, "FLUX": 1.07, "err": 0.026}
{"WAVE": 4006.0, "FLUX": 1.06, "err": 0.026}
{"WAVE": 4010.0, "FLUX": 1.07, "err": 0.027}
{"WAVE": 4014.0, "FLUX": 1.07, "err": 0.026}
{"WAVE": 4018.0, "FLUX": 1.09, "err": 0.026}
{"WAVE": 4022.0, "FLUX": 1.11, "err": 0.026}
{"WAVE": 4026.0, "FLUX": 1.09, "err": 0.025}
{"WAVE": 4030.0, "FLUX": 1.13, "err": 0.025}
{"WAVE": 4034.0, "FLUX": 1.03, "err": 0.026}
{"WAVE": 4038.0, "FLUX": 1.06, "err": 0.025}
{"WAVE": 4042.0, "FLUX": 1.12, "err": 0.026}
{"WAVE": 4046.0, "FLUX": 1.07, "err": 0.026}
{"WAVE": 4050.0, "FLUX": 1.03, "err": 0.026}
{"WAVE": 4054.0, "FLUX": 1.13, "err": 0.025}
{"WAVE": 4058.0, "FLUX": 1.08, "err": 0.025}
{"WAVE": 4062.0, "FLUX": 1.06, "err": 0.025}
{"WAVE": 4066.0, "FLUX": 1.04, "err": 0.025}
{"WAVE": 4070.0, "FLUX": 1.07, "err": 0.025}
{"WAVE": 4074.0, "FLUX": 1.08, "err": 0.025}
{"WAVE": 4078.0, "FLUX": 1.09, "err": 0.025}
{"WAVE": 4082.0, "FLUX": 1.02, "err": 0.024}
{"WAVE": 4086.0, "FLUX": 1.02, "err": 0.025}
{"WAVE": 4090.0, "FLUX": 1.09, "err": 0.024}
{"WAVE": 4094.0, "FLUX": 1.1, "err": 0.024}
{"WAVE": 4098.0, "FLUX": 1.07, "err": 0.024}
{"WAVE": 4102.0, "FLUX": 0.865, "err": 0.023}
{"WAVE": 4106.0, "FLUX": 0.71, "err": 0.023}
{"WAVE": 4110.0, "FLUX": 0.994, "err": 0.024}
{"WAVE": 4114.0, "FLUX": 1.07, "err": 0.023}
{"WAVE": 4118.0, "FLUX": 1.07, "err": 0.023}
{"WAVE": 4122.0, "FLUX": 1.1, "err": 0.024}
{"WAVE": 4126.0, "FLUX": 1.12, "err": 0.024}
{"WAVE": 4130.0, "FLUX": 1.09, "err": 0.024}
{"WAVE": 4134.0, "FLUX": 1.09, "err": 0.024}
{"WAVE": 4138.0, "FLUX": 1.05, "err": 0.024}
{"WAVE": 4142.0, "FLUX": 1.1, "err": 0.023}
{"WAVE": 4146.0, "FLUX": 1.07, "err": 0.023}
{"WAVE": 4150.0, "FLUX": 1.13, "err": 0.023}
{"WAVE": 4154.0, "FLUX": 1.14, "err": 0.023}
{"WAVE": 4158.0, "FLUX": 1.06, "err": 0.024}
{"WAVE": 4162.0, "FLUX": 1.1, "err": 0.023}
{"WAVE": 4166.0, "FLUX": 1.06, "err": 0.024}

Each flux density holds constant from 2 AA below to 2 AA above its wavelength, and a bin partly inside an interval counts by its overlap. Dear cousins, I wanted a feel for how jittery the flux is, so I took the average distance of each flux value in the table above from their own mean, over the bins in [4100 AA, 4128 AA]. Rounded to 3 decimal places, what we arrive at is 0.116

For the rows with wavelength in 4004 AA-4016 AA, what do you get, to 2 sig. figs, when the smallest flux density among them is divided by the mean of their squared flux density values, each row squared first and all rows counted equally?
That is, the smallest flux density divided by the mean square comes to 0.93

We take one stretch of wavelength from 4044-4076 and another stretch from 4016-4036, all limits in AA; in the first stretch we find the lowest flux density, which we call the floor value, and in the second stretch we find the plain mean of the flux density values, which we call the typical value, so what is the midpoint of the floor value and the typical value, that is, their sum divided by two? 1.06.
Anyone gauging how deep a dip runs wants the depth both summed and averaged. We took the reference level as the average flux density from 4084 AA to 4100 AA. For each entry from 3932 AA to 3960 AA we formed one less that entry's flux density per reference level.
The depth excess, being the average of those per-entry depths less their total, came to -1.5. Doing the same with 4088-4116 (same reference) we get -0.5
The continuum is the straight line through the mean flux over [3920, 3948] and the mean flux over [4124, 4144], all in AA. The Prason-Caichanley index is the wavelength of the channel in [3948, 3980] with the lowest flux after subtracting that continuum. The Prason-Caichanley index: 3970.0 AA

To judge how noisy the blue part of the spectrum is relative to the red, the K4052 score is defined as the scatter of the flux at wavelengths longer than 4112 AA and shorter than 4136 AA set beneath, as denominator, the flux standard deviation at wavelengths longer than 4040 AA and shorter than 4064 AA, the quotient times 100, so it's 198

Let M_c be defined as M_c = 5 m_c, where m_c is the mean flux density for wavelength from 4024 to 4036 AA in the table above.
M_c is 5.4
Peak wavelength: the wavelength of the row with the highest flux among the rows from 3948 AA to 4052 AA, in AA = 4030.0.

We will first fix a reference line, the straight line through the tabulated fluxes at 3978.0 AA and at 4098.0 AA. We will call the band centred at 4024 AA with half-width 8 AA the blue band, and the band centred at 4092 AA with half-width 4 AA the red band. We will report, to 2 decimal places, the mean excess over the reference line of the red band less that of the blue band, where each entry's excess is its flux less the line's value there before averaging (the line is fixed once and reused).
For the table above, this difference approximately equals -0.13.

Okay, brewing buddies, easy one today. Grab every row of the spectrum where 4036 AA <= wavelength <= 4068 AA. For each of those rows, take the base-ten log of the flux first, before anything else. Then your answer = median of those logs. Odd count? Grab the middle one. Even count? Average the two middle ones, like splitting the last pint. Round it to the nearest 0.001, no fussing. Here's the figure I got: 0.027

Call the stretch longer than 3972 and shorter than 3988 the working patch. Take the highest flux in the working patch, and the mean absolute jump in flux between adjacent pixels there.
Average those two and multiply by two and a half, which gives 1.54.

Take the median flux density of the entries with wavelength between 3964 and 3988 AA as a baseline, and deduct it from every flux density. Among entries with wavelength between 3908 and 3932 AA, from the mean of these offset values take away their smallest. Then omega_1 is 0.2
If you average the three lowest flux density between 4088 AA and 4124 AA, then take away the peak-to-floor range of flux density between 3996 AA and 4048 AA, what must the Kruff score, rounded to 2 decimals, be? 0.76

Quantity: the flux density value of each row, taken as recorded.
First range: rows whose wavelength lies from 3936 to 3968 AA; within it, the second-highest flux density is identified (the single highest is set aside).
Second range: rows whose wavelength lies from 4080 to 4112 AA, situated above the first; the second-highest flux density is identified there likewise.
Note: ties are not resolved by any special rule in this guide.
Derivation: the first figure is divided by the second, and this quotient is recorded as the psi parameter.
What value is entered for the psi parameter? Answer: 0.94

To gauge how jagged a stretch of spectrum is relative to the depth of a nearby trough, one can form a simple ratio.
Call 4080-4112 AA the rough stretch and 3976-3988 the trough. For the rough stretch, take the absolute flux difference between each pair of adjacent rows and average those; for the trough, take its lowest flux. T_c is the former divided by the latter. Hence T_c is 0.12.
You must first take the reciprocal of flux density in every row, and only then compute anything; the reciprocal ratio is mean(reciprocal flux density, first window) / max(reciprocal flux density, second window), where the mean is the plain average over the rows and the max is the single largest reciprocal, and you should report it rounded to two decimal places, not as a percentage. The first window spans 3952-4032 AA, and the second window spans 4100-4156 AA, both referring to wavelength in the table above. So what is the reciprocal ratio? 0.79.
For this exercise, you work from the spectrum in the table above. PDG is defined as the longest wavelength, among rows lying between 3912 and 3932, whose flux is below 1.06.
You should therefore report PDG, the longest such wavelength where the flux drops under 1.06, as 3930.0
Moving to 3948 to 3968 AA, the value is 3966.0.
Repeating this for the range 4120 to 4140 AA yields 4138.0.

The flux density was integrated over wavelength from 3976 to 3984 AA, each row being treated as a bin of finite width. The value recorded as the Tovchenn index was 7.57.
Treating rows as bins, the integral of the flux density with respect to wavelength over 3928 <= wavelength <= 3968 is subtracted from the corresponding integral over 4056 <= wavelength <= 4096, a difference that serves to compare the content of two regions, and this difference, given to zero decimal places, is 10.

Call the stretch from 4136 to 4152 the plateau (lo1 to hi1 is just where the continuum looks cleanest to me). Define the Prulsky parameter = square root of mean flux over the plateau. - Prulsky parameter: 1.04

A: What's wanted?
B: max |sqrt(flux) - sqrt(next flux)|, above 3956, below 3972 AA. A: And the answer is 0.29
